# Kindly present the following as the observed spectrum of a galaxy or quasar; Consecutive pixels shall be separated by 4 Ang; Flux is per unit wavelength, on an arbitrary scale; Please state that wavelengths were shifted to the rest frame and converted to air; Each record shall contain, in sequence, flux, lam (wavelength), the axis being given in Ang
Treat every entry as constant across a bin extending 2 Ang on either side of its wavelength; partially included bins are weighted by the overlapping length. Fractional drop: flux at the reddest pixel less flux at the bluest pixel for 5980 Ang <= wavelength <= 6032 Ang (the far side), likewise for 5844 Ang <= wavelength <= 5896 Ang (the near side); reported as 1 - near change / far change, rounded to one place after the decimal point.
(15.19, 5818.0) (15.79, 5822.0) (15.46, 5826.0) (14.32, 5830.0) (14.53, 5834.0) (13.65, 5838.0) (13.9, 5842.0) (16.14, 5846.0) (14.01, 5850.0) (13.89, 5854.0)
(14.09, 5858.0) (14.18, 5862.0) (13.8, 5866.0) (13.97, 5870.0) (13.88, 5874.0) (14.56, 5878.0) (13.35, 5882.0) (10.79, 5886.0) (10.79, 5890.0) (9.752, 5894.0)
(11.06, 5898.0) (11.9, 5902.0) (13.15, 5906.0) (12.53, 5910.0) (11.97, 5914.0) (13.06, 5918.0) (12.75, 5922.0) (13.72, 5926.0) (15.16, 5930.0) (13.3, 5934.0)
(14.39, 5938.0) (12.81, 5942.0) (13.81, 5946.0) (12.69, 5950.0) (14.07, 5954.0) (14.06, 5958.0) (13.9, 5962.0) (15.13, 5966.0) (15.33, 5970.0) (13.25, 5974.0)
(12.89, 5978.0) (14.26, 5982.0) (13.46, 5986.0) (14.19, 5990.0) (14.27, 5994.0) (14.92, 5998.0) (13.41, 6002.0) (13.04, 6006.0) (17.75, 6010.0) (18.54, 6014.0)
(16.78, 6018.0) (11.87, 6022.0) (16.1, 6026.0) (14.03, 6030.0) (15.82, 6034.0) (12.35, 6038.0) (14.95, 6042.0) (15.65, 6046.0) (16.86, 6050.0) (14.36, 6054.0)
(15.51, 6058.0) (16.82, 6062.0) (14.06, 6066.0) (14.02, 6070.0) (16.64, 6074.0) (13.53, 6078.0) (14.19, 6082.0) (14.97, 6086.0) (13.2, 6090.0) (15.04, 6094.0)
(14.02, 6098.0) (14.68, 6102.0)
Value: -26.8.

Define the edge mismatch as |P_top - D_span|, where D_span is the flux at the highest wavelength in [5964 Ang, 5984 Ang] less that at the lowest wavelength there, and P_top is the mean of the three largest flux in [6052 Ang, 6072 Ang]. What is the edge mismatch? 16.4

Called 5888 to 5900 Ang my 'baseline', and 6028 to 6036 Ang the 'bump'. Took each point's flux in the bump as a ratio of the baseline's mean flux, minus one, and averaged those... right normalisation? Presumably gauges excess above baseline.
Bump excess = 0.417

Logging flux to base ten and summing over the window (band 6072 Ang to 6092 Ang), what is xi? 5.80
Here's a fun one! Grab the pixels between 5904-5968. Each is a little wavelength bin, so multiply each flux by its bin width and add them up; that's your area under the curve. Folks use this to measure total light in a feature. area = 866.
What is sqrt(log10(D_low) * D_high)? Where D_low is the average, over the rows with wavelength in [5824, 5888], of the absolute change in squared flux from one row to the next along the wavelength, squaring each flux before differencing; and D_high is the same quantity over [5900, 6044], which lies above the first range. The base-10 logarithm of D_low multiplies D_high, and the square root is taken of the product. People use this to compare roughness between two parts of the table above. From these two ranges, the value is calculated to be 7.5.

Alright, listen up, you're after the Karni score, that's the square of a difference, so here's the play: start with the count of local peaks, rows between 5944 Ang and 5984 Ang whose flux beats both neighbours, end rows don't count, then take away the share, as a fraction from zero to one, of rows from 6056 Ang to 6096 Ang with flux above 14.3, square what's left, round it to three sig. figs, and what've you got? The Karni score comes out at 2.25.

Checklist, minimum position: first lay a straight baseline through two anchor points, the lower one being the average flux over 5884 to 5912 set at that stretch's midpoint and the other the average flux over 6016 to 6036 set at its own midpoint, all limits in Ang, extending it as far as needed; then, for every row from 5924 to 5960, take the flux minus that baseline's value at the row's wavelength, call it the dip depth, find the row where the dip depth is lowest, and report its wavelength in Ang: 5950.0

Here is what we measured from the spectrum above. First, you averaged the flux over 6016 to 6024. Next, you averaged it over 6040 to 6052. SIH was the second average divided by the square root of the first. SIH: 4.18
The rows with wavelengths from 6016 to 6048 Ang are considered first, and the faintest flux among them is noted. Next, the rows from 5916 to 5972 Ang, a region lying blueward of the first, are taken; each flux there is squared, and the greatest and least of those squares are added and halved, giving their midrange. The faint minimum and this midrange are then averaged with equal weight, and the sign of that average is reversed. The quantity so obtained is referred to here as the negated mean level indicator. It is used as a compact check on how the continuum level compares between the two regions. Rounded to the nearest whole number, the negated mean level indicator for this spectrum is -105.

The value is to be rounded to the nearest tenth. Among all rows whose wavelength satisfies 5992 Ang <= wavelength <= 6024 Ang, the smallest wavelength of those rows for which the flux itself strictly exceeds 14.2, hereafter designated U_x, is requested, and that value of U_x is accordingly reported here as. 5994.0 Ang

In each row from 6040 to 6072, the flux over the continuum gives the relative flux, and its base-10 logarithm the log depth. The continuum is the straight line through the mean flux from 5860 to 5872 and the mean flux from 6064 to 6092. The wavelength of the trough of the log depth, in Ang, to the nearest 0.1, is 6070.0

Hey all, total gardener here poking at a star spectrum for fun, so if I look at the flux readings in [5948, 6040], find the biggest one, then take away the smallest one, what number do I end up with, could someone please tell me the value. 6.7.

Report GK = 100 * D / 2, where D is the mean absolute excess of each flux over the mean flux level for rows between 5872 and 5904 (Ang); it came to 72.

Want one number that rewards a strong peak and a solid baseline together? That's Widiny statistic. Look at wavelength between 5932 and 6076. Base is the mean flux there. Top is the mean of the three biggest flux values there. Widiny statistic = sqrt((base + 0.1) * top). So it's 16.1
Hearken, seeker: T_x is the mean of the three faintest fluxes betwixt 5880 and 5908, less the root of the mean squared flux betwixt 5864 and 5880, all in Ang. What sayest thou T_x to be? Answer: -3.6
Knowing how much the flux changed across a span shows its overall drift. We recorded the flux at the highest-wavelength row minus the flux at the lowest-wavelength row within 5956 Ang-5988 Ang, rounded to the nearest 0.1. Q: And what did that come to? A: -0.6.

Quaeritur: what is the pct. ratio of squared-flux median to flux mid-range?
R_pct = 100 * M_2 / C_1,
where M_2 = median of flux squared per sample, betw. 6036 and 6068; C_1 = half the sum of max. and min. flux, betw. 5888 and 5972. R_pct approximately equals 1850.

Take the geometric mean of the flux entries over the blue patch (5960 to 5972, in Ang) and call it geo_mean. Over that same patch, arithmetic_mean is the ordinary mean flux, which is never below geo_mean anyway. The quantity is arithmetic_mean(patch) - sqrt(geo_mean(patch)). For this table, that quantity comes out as 10.9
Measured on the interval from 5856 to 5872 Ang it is 10.3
